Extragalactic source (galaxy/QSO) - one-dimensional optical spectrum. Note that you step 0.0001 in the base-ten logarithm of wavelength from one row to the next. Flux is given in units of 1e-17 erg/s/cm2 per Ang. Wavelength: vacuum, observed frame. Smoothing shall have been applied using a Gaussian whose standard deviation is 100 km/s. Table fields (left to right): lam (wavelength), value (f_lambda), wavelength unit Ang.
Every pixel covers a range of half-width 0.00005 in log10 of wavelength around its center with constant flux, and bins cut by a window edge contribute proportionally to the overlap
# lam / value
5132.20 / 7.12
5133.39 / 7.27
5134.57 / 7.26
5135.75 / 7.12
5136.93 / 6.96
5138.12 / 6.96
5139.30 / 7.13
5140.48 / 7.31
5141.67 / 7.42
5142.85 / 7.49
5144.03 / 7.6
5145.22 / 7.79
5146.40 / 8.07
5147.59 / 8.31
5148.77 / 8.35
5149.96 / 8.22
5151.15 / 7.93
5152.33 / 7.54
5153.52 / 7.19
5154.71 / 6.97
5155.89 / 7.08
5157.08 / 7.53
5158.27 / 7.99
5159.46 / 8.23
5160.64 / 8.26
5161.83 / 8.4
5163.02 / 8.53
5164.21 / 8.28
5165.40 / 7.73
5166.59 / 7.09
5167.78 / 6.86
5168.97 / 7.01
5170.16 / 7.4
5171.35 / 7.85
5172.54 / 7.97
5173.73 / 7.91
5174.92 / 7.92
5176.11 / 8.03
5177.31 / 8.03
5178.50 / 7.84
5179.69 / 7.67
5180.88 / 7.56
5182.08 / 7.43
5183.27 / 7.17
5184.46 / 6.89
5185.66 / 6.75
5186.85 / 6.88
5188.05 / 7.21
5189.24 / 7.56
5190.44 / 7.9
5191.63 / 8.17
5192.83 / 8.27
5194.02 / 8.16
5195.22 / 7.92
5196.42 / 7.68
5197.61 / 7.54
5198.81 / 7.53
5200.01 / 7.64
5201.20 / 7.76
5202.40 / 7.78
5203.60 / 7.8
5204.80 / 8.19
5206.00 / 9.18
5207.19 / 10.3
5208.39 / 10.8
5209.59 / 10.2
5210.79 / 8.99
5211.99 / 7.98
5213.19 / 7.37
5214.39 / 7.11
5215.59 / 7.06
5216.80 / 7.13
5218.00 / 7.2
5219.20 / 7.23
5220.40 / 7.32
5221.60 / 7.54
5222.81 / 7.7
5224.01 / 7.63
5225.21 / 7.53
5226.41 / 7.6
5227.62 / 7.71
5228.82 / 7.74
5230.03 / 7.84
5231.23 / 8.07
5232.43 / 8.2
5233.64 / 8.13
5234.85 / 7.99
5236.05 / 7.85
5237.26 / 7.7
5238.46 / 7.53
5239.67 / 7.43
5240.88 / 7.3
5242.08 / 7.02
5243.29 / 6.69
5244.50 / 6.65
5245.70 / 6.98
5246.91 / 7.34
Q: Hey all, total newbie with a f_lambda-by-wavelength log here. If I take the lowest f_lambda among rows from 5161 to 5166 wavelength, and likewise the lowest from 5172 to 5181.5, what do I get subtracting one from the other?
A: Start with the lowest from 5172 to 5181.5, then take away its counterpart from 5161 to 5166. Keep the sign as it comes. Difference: -0.2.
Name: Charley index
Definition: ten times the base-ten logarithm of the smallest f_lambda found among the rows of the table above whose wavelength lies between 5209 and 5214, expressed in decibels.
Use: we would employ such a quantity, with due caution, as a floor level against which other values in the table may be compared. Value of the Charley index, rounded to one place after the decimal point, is 8.7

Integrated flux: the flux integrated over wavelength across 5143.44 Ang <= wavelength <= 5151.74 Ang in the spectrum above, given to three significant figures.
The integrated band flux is 66.7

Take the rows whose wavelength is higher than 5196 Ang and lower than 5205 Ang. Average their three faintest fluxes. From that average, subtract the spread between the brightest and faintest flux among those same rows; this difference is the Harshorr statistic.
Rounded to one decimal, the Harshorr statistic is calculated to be 6.9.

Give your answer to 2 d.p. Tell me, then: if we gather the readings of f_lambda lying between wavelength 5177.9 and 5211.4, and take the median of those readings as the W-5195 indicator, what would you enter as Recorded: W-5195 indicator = 7.77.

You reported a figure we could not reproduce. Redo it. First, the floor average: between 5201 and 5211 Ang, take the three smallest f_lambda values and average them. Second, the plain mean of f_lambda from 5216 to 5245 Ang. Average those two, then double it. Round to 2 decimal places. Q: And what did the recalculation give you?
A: 15.31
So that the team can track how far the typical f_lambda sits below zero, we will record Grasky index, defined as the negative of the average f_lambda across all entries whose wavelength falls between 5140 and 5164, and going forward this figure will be -7.8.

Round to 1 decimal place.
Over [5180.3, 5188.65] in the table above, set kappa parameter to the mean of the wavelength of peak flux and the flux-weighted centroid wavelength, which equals 5182.6 Ang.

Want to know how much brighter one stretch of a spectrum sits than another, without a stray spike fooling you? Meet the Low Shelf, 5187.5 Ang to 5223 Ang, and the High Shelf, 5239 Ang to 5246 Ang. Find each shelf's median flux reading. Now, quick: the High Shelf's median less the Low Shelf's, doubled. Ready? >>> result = -1.5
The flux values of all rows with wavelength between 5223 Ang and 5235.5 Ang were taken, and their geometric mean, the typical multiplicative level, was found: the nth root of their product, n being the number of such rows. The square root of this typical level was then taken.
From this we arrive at 2.80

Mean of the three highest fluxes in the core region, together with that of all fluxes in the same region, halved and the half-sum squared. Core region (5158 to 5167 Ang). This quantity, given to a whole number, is 68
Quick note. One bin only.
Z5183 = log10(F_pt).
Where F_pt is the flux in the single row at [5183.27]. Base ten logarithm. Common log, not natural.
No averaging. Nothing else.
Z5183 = 0.856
